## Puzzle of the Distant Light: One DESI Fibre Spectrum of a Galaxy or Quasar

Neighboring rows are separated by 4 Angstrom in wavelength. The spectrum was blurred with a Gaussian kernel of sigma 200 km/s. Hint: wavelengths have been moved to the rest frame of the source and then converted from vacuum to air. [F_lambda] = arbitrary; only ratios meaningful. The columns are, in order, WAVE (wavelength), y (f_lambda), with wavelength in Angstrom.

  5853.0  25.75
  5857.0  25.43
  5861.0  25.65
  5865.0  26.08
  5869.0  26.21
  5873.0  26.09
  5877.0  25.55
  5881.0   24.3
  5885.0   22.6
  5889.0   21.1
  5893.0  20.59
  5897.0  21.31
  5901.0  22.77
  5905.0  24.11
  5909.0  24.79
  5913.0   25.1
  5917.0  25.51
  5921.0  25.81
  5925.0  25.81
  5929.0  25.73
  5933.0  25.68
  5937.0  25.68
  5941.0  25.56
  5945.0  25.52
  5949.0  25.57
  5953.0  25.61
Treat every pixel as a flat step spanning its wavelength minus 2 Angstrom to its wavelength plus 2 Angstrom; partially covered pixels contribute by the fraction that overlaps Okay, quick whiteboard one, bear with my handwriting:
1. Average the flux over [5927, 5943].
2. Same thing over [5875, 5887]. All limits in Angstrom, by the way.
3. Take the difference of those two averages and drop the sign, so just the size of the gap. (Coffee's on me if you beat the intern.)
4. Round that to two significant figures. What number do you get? 1.5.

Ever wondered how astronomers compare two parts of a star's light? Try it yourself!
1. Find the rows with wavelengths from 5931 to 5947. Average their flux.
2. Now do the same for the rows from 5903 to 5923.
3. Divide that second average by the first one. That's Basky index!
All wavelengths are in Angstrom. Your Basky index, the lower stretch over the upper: 0.98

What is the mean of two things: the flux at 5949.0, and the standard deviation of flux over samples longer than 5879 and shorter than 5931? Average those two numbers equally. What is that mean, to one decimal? 13.7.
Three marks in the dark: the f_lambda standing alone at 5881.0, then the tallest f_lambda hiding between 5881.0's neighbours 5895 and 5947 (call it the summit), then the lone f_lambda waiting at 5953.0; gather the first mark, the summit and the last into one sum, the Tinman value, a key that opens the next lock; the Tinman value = 75.7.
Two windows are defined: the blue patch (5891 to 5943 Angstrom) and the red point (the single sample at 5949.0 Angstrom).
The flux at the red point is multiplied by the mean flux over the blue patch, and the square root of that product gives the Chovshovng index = 25.0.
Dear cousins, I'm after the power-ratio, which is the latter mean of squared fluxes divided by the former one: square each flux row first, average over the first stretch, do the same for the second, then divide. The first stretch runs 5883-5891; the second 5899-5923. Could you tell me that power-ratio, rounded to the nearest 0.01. 1.28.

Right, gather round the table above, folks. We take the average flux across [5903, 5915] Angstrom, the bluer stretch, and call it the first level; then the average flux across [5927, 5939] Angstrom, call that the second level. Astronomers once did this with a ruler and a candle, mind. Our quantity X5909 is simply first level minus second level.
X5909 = -1.0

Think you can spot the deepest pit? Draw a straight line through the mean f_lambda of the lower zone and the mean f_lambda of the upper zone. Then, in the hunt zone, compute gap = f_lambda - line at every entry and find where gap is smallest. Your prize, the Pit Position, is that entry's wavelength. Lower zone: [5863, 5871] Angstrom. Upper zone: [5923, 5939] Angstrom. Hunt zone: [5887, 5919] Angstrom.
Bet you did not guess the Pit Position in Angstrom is 5893.0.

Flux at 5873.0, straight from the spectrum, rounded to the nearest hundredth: 26.09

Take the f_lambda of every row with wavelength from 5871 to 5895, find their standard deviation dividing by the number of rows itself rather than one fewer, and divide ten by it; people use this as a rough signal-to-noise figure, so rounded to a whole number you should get 5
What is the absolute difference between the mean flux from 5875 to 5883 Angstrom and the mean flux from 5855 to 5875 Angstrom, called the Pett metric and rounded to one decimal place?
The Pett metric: 1.0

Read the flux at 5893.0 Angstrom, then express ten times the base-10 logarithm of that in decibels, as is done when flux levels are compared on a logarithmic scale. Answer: 13.1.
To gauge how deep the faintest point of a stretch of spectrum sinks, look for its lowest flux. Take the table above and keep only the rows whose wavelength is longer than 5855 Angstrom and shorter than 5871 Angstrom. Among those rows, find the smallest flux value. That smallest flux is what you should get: 25.43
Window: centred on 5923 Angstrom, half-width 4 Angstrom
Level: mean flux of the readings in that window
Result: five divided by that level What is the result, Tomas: 0.194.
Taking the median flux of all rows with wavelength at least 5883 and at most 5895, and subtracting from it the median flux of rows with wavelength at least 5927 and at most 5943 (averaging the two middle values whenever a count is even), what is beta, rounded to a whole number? -5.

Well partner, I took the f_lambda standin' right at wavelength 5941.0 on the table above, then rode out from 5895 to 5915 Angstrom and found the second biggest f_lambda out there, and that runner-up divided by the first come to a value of 0.97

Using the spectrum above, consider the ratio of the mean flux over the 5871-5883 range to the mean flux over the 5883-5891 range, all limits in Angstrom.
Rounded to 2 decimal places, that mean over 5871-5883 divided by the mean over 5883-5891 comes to 1.16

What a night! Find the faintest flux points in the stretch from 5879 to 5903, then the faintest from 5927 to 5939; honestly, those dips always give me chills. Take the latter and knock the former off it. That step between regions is 5.1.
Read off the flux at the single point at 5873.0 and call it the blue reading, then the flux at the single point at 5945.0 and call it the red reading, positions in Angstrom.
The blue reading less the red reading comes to 0.6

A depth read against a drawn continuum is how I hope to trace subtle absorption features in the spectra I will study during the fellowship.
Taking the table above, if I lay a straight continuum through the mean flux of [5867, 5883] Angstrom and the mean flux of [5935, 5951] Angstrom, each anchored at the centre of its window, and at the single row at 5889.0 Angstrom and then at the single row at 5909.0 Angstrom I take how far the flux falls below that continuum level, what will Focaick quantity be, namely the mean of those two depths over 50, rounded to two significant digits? 0.052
